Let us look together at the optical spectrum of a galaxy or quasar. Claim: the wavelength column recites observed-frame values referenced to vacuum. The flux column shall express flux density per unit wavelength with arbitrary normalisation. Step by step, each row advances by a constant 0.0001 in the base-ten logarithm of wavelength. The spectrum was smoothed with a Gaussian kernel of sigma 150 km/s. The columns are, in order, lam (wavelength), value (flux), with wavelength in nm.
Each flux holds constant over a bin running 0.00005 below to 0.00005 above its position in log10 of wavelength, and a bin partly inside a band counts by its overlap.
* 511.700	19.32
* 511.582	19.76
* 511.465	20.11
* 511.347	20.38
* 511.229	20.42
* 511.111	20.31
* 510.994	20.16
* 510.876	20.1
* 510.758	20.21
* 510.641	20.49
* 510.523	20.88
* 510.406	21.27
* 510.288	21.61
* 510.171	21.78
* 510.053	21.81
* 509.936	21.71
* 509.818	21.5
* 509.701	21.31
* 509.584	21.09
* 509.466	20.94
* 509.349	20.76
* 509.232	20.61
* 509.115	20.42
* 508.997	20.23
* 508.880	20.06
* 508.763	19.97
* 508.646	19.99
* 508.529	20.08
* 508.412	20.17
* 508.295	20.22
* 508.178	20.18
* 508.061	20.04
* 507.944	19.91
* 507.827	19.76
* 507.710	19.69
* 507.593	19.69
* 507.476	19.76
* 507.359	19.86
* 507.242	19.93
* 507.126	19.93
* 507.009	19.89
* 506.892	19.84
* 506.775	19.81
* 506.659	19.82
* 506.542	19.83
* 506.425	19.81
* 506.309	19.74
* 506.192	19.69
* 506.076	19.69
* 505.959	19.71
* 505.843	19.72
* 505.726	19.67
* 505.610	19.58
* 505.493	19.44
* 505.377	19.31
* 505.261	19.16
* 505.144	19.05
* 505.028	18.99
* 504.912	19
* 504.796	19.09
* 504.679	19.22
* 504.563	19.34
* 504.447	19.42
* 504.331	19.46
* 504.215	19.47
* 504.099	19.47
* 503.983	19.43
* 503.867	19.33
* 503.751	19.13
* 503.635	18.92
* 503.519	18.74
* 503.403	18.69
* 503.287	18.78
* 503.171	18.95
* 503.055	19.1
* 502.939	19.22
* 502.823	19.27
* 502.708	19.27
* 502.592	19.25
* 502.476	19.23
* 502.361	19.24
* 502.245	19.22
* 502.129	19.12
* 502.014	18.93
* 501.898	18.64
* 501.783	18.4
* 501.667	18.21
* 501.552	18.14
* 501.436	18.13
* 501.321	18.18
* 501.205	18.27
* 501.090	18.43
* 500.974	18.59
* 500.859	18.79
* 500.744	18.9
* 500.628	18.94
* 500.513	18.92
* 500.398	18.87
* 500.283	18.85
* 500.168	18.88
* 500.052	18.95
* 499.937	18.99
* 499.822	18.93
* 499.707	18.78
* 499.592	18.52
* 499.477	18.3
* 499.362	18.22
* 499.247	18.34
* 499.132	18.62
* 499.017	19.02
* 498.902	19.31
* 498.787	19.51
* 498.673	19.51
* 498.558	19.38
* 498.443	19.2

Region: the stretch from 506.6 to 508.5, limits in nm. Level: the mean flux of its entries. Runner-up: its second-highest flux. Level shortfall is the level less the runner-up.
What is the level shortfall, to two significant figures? -0.27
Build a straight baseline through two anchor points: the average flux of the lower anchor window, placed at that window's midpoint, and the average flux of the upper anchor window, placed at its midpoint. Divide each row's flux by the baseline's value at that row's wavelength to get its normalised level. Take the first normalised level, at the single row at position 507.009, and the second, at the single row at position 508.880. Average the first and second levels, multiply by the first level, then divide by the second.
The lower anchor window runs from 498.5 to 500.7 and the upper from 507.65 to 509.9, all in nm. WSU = 0.99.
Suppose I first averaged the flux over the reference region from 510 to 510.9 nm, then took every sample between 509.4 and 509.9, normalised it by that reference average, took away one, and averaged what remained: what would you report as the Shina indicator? 0.009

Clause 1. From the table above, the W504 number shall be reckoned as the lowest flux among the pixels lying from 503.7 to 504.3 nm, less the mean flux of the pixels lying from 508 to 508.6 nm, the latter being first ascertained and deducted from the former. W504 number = -1.01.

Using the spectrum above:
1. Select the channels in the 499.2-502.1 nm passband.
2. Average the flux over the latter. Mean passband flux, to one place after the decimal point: 18.6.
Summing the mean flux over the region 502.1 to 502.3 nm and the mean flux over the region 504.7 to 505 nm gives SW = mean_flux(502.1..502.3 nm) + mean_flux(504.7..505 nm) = 38.2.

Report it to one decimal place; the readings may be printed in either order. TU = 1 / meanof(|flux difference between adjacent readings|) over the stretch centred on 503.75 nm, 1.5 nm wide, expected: 9.7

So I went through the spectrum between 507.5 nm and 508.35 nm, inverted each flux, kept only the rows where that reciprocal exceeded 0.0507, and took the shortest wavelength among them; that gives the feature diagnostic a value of 507.593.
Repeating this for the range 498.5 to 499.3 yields 498.558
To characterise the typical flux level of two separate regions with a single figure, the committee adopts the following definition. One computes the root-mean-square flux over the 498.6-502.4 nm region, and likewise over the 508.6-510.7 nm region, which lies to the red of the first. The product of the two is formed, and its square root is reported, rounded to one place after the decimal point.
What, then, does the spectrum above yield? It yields 19.8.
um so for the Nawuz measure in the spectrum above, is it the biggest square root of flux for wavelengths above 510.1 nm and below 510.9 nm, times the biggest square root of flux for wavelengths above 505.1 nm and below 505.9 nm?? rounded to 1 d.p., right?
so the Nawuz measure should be 20.7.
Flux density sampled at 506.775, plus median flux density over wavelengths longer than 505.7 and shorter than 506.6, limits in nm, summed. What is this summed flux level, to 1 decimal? 39.5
